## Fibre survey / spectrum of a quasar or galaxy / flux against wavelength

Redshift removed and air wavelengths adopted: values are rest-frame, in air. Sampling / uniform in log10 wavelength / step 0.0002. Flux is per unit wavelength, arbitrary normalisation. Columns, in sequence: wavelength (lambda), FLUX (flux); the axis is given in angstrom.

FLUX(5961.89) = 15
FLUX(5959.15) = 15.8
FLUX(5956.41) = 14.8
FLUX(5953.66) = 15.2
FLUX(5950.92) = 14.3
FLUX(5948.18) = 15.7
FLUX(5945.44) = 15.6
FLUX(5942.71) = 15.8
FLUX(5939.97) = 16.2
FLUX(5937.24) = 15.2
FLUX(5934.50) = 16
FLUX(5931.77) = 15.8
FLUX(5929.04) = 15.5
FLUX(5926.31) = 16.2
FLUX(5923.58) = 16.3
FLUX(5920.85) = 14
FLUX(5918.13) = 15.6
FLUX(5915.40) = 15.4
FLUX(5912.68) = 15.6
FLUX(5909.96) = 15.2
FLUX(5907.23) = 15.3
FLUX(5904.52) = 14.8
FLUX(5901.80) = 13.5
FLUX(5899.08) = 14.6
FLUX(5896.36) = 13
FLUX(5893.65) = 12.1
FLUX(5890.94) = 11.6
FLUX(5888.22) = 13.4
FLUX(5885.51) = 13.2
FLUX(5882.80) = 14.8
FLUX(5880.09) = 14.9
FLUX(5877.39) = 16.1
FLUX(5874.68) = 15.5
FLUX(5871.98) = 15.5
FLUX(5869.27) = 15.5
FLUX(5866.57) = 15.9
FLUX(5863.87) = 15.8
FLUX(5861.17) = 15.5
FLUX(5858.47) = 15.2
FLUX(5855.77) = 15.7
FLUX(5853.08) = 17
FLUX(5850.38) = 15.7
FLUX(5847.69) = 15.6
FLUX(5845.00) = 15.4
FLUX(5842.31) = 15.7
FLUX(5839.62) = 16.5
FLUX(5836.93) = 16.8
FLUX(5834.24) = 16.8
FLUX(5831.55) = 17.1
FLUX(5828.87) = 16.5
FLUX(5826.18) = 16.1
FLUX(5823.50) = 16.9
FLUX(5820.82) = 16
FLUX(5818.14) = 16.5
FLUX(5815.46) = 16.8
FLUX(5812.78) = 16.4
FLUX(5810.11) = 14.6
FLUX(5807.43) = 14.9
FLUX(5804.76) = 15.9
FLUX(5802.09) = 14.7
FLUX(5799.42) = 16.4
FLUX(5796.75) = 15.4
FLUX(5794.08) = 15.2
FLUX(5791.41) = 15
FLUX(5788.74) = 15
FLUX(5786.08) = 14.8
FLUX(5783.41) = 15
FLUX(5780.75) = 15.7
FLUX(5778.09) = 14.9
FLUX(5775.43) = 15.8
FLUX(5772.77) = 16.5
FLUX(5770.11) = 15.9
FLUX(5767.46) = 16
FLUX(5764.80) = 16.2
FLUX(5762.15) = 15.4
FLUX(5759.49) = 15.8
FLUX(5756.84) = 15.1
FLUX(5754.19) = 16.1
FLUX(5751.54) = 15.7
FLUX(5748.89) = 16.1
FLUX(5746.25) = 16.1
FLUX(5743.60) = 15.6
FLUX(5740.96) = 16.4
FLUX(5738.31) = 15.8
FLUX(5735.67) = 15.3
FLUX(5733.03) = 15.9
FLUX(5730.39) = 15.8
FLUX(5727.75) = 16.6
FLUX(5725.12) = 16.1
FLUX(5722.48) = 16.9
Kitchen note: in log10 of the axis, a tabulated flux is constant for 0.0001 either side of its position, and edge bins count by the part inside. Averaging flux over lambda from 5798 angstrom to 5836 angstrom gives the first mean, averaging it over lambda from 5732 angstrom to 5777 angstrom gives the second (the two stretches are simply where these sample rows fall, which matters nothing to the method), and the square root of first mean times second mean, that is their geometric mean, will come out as 16.0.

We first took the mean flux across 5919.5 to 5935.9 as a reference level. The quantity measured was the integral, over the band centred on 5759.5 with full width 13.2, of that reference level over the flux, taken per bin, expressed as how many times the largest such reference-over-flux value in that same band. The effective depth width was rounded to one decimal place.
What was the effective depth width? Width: 12.7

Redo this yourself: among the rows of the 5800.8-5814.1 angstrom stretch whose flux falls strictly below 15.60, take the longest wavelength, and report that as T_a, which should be 5810.11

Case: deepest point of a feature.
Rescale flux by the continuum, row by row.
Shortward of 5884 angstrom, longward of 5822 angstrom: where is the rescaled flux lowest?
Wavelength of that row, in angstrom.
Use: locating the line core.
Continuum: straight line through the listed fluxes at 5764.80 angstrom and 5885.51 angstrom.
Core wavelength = 5845.00 angstrom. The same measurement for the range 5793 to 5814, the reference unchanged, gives 5802.09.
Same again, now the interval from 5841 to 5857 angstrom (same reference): 5845.00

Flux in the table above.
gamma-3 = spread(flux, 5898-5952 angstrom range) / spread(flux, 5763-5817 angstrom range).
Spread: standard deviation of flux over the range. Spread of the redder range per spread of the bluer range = 1.10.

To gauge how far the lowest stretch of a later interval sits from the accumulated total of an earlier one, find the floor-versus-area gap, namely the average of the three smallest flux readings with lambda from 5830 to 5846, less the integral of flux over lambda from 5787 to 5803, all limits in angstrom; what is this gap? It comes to -229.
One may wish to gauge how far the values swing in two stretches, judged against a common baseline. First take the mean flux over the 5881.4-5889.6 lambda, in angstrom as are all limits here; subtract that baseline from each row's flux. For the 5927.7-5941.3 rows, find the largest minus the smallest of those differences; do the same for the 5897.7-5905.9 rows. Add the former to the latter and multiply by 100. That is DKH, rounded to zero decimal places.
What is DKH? 230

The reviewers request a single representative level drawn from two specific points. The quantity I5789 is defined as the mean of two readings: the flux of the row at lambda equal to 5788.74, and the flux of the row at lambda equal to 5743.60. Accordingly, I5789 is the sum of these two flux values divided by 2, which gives 15.3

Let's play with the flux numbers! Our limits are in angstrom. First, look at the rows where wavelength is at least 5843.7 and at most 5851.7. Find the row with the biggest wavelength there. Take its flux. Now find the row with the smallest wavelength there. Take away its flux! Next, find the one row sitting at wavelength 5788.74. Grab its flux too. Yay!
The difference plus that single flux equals 15.3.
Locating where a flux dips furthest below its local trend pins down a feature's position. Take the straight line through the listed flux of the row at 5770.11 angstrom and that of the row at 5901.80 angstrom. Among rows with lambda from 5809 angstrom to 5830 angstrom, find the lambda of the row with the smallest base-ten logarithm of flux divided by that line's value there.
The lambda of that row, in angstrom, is 5810.11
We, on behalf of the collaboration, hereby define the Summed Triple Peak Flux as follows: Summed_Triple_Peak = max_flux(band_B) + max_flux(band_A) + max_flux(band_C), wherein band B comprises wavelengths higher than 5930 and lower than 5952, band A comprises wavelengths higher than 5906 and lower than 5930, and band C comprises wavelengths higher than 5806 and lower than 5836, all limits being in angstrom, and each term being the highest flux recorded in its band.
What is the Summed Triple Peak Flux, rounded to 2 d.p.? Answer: 49.60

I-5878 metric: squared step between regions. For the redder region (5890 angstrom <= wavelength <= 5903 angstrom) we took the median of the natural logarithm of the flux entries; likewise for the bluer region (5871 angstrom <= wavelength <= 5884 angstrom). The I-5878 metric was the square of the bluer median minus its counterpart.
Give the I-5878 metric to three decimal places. 0.031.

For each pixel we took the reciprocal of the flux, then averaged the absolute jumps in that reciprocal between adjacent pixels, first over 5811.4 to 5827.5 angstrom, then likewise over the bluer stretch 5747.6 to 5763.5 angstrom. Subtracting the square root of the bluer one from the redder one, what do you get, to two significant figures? -0.047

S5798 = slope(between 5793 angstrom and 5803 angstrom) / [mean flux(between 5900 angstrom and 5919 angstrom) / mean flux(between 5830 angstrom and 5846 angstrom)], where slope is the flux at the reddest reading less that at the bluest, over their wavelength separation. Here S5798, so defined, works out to -0.068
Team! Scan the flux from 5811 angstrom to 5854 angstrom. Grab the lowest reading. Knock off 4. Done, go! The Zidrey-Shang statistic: 11.4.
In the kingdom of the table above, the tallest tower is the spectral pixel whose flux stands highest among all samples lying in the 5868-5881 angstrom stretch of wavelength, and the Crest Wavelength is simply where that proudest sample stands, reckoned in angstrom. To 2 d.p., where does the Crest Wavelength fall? 5877.39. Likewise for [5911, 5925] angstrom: 5923.58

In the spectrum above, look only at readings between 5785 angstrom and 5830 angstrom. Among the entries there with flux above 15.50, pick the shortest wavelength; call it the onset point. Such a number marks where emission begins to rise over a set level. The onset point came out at 5799.42 angstrom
